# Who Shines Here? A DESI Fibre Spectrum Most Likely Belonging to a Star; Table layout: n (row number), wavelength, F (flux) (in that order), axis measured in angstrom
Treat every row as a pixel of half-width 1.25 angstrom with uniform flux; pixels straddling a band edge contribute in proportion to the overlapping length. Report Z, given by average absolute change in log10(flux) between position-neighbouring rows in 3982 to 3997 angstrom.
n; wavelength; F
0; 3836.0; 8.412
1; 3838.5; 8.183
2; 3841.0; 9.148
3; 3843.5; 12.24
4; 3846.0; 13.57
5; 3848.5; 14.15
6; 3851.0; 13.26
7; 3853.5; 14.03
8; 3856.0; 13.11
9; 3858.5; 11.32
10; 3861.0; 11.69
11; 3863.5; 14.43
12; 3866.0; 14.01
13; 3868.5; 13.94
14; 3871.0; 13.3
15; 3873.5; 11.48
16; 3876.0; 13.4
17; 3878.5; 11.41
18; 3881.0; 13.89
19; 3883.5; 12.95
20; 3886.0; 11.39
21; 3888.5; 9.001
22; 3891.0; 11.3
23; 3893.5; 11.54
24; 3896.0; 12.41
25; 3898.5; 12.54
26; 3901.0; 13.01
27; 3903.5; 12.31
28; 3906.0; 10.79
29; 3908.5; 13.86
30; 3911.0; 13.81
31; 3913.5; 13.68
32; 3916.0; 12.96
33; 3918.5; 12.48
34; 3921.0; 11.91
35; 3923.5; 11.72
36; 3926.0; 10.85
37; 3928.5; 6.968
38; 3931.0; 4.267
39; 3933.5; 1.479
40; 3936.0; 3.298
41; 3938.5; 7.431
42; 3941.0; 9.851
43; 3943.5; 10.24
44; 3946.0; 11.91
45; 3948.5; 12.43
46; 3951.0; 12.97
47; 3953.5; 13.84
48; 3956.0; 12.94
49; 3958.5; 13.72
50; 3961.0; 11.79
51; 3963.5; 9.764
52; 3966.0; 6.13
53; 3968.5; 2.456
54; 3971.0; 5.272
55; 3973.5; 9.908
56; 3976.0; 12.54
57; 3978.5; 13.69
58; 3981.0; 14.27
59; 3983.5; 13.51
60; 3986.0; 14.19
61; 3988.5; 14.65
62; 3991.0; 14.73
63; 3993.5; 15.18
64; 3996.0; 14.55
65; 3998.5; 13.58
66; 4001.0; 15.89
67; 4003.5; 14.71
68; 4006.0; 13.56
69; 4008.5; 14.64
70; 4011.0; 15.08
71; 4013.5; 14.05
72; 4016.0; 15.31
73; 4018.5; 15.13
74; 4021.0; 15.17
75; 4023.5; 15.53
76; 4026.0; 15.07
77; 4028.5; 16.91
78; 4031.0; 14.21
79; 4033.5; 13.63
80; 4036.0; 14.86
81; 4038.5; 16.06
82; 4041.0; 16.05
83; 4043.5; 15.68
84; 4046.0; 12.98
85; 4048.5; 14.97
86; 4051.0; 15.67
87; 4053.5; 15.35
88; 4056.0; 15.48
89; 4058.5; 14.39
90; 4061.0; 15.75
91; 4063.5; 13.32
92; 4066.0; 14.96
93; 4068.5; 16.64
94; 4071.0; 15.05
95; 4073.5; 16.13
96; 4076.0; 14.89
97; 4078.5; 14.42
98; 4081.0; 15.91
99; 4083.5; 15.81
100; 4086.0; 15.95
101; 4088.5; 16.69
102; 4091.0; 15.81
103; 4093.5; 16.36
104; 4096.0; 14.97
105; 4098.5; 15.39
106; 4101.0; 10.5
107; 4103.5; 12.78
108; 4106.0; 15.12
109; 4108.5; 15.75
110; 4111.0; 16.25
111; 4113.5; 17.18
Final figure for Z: 0.014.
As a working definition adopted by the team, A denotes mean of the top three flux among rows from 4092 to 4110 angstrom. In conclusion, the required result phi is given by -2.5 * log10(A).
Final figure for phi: -3.00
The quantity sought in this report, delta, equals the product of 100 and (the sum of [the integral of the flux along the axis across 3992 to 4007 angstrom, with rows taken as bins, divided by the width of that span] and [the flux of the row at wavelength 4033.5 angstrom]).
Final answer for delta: 2823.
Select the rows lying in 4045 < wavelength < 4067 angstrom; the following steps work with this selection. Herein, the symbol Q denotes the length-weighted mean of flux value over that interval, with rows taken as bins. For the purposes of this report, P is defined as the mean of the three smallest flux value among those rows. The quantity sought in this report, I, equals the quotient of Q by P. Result 1.09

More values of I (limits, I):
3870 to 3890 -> 1.14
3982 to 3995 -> 1.02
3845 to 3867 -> 1.10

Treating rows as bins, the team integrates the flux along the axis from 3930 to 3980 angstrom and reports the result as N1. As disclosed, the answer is 467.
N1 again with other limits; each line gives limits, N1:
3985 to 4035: 740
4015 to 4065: 754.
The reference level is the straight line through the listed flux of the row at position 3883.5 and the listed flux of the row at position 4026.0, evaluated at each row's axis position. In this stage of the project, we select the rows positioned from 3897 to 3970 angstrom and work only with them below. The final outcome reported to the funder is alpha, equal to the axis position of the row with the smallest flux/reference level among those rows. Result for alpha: 3933.5 angstrom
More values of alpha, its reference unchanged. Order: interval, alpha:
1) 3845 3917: 3888.5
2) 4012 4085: 4046.0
